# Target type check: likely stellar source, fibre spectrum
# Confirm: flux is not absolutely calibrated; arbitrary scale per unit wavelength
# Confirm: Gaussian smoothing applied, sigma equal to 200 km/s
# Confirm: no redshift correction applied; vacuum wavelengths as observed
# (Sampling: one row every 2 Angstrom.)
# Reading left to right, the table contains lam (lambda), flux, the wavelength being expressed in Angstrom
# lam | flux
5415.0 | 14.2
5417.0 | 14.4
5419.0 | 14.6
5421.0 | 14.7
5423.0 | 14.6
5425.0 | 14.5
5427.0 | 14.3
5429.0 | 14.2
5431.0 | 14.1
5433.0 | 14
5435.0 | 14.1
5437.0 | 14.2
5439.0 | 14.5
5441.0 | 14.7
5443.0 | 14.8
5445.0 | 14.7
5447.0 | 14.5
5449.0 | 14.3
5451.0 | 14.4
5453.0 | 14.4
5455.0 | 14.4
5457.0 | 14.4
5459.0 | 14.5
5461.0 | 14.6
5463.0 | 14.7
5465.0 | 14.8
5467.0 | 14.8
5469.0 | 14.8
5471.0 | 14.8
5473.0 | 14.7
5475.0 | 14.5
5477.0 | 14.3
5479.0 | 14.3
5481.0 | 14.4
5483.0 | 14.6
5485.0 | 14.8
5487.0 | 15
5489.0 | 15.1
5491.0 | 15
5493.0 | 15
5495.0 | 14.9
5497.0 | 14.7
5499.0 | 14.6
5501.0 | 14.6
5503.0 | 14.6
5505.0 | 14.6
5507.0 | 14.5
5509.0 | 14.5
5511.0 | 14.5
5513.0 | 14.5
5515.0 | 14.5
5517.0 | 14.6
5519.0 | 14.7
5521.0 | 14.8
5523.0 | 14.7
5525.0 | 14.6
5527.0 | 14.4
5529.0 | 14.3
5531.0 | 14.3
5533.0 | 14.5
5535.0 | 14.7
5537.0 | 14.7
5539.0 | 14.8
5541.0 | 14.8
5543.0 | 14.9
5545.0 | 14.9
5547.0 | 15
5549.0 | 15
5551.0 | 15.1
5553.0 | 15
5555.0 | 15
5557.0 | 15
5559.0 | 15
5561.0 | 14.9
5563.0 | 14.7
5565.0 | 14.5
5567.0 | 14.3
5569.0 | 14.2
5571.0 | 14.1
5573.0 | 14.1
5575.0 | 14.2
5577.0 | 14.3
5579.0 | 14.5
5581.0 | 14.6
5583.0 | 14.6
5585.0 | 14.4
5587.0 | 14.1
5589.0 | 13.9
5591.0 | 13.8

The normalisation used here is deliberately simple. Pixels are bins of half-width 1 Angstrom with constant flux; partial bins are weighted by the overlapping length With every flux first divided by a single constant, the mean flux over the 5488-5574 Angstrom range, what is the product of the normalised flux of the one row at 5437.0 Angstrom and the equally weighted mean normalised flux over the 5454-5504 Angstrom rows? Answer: 0.97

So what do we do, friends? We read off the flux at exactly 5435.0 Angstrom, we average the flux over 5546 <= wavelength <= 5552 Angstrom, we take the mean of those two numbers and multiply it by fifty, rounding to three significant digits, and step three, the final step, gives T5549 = 728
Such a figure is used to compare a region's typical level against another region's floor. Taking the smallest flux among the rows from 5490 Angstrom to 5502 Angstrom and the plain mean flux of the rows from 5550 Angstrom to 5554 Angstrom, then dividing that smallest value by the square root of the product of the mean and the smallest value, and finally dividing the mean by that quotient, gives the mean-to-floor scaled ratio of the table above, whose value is 15.3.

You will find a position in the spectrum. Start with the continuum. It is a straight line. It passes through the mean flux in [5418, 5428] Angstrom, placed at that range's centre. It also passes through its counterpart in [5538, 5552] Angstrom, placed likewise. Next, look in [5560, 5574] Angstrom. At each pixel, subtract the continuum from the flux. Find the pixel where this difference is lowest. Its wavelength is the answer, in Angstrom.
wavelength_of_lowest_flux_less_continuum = 5573.0 Angstrom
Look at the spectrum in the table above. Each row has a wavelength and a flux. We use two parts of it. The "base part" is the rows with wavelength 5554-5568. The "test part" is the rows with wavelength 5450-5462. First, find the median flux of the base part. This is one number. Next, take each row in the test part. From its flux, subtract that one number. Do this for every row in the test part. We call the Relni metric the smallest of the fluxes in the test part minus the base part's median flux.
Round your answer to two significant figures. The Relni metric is -0.50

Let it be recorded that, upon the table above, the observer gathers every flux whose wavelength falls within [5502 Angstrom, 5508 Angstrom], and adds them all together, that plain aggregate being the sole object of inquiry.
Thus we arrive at 44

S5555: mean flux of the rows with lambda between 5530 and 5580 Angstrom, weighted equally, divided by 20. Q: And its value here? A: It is 0.733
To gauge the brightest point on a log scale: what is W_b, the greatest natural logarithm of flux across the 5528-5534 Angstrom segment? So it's 2.67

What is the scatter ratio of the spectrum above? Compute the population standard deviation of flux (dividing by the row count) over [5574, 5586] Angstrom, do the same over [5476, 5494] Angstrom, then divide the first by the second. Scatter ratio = 0.5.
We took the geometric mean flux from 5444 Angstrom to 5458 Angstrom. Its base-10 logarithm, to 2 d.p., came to 1.16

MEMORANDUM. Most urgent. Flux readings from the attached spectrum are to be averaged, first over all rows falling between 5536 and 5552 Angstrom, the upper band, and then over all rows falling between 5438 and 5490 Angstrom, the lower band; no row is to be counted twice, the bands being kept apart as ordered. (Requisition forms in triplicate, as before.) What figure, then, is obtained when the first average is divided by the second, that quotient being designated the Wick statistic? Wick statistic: 1.02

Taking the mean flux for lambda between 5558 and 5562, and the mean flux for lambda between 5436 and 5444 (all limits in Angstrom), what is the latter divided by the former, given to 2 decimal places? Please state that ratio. 0.97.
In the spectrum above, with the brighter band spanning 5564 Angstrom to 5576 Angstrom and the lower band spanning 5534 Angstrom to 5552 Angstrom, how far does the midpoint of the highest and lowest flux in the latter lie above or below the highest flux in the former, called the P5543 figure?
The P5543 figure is 0.40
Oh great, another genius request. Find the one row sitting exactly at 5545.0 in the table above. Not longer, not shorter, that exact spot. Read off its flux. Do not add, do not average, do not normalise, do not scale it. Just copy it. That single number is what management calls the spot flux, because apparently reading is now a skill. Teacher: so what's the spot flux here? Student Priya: 14.9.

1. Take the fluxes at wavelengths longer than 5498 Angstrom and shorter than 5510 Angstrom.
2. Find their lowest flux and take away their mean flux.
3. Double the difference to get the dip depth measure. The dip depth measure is -0.13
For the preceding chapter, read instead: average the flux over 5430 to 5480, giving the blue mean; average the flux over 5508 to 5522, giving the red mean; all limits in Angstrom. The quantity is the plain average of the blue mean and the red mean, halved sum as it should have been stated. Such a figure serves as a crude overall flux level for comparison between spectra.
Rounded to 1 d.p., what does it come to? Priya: 14.5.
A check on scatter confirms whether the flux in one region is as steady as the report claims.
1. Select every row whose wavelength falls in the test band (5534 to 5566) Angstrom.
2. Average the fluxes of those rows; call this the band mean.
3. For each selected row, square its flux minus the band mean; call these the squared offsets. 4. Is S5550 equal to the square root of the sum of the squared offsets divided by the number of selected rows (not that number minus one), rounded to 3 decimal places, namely 0.156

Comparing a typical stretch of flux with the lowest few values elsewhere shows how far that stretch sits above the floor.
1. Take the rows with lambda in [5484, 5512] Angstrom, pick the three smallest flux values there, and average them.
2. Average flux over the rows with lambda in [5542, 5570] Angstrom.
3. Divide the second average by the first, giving 1.02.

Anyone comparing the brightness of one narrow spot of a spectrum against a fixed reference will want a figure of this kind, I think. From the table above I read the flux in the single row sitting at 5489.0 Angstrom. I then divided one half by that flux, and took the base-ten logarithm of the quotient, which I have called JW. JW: -1.480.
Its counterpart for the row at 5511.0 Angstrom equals -1.462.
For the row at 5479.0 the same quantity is -1.456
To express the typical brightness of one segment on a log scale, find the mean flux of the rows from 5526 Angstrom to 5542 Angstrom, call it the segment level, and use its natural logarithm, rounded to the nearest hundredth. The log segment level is 2.68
